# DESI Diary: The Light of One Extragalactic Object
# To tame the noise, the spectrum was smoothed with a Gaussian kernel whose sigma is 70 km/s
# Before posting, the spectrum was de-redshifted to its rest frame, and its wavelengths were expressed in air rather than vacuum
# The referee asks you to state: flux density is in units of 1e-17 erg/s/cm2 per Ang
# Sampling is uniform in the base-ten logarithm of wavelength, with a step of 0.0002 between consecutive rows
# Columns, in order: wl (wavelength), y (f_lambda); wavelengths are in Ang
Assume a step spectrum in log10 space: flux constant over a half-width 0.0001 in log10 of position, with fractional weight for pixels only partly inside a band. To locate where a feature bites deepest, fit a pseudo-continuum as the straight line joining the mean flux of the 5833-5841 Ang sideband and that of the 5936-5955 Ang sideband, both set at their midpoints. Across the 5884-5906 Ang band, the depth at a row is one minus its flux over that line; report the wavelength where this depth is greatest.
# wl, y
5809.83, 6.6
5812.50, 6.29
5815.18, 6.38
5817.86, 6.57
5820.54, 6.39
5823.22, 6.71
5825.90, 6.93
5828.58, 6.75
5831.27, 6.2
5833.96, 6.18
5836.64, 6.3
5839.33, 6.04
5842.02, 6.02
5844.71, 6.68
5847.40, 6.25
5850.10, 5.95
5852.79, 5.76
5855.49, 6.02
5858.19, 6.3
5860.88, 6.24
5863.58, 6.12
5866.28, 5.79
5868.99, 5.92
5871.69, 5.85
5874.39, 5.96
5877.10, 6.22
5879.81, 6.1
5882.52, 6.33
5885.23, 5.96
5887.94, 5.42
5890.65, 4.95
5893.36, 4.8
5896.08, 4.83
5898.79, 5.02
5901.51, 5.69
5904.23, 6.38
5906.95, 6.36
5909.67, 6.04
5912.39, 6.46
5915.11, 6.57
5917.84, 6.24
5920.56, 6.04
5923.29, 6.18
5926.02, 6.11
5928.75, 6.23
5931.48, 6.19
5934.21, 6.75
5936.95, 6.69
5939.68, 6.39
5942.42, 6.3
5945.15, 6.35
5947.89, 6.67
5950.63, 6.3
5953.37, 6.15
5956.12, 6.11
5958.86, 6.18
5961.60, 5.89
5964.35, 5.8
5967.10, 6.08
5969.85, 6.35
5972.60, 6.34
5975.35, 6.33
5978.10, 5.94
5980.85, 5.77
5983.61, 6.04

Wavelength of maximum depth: 5893.36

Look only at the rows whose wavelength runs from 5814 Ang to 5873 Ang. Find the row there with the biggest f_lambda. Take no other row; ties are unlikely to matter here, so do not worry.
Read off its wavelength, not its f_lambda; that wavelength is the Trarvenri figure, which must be 5825.90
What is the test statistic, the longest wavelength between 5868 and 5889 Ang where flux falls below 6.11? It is 5887.94 Ang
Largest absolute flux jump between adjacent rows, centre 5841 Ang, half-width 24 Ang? 0.660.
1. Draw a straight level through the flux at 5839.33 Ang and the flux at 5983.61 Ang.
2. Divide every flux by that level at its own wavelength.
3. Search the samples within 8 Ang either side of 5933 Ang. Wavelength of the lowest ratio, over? 5926.02 Ang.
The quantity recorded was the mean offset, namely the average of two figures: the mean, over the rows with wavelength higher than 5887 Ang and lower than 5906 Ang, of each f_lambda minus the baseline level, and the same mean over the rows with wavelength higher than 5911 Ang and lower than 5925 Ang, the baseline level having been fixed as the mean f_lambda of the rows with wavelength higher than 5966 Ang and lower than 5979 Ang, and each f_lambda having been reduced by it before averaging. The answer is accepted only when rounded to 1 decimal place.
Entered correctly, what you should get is -0.4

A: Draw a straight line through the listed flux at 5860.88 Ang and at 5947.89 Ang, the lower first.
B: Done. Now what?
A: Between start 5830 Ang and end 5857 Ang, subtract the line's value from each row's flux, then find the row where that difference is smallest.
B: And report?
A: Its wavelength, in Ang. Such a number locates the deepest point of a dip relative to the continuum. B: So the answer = 5852.79 Ang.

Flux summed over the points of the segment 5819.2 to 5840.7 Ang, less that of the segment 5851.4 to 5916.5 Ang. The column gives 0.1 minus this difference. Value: 90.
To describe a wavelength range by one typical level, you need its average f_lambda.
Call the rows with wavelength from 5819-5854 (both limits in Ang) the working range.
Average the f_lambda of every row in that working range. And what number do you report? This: 6.32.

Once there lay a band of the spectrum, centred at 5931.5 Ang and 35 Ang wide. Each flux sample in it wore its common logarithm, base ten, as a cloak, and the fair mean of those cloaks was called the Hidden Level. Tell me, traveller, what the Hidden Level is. 0.803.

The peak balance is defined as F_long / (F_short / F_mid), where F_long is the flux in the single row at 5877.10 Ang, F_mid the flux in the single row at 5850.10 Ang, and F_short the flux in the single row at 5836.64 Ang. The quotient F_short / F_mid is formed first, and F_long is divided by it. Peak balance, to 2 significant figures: 5.9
